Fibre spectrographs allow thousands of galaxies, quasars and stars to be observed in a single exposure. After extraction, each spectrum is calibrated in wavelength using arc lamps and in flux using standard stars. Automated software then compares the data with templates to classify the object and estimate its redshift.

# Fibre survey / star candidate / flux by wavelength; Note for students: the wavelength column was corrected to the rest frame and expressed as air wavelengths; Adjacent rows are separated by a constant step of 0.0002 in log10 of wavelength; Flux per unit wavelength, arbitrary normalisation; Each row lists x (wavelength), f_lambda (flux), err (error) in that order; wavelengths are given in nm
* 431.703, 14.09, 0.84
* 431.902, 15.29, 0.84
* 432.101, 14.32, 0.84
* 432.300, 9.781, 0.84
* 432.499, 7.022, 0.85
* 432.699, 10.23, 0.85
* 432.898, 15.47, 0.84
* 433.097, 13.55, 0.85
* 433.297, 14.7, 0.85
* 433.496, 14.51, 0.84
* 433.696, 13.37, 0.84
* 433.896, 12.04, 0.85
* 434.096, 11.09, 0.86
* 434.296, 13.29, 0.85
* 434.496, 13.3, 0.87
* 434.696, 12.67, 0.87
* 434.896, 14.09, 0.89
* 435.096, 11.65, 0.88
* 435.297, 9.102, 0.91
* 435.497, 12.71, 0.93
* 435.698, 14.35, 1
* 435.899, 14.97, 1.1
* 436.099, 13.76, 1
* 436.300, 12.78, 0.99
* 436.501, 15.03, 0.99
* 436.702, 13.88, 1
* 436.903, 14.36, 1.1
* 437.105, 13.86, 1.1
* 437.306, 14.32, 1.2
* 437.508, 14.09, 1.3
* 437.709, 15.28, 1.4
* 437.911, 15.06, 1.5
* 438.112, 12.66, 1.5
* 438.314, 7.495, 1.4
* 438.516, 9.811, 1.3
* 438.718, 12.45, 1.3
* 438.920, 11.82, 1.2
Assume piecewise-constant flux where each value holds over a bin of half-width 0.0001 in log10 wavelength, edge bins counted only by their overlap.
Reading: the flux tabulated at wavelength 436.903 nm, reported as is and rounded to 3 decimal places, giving 14.360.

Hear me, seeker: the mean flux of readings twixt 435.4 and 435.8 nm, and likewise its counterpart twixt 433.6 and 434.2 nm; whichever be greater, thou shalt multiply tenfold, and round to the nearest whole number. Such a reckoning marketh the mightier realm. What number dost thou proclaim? 135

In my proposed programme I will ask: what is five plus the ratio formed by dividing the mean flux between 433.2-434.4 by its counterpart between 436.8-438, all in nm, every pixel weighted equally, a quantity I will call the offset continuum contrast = 5.9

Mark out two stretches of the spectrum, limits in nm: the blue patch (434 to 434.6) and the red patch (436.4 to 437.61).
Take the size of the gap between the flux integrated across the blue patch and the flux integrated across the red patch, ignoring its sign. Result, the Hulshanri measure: 9.7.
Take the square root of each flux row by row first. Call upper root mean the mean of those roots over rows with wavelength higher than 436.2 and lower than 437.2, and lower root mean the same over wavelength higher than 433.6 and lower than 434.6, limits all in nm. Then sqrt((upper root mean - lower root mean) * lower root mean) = 0.8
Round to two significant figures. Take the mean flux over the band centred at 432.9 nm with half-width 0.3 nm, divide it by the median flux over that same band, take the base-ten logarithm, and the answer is -0.015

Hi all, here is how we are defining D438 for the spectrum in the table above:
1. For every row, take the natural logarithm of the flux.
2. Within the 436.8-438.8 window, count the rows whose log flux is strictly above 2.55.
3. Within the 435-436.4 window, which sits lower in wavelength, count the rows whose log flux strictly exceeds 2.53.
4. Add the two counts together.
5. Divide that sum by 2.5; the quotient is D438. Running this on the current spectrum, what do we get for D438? 4.4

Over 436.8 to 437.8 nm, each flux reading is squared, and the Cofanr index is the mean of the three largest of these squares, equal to 215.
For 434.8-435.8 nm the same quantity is 189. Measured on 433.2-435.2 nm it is 208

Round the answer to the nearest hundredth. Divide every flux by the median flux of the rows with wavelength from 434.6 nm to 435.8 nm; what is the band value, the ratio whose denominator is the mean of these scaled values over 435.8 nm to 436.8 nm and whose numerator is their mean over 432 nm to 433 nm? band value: 0.81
